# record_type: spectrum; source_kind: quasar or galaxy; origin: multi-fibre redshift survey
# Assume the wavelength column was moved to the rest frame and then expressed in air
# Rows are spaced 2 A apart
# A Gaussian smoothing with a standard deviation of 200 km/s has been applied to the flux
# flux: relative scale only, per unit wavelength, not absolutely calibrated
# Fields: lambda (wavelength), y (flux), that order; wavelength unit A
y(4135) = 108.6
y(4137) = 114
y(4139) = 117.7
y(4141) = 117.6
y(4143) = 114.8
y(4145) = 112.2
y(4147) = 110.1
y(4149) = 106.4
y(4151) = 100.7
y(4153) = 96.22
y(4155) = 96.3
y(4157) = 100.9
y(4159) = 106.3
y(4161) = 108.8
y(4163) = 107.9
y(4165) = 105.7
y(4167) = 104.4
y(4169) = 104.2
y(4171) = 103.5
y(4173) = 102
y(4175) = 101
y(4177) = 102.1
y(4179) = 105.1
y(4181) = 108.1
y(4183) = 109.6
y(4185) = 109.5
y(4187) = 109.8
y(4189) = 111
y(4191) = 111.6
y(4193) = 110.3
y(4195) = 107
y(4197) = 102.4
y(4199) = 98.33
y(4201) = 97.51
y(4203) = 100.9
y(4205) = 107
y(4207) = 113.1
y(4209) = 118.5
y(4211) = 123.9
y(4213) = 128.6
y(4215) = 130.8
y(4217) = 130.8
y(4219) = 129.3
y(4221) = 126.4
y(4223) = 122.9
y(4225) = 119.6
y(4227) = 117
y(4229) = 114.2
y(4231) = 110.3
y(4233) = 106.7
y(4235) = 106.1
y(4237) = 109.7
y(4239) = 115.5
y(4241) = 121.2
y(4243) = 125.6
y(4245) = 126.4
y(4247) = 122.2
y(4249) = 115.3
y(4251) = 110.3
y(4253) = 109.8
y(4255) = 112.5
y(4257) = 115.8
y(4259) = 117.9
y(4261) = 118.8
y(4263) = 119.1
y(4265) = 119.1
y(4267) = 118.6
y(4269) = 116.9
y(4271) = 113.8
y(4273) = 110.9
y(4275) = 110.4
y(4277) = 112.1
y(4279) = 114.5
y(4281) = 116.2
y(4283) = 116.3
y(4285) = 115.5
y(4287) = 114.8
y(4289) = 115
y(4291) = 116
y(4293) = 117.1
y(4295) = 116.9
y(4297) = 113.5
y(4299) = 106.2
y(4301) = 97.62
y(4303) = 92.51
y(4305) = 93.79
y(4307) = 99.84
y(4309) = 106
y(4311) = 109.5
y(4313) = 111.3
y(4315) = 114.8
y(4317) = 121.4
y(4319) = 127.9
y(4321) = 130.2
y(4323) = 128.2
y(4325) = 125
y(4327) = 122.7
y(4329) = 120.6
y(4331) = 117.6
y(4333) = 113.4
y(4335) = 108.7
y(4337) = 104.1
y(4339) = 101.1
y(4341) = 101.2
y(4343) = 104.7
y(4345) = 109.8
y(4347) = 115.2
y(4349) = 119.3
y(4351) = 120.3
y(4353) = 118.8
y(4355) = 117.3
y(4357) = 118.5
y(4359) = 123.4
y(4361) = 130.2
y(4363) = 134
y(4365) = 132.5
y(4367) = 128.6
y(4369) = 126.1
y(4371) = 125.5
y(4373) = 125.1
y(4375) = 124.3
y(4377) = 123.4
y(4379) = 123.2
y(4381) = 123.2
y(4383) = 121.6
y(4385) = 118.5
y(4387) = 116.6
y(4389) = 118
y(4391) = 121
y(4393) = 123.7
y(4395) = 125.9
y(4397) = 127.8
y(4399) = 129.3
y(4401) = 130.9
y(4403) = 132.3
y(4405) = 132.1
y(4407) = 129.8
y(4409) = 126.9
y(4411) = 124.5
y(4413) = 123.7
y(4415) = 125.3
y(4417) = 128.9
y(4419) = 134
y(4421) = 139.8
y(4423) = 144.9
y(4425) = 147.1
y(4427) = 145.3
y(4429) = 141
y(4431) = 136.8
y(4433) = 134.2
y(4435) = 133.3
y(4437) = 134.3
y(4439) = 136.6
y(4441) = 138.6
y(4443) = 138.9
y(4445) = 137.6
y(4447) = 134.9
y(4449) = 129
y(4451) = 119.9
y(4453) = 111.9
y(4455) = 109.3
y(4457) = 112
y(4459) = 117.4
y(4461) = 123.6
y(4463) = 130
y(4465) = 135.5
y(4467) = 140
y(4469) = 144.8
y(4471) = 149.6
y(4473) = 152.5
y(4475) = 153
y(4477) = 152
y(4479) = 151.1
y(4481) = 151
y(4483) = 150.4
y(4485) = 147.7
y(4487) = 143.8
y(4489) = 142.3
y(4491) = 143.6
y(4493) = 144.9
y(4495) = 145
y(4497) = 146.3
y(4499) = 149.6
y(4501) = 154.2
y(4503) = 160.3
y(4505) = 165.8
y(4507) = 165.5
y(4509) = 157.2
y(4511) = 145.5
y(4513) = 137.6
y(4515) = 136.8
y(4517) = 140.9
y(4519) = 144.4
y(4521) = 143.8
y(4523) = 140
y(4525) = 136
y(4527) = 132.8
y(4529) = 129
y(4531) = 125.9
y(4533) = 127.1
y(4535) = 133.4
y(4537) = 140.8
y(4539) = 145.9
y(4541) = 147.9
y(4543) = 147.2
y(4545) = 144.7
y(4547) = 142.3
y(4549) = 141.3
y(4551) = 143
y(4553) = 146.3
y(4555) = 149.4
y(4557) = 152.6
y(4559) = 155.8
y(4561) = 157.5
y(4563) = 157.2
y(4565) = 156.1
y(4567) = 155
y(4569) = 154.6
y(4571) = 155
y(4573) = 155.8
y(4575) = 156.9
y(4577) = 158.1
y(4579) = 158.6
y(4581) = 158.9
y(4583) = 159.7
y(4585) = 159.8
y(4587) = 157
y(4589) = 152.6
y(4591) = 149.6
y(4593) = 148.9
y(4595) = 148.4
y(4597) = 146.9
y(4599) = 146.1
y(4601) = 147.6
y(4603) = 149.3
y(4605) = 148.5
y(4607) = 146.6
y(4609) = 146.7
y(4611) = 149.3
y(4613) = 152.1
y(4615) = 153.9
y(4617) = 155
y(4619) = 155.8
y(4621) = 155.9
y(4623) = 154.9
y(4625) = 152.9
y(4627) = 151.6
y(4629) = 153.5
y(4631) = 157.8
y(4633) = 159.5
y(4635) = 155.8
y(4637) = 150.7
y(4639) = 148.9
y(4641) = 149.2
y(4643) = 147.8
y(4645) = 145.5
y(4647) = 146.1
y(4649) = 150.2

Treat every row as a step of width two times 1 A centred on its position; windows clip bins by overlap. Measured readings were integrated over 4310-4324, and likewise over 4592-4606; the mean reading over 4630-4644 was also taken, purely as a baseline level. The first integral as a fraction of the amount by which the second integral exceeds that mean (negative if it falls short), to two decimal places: 0.88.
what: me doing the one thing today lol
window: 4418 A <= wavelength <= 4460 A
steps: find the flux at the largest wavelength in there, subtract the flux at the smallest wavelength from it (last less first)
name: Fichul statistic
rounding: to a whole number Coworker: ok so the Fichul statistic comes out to -17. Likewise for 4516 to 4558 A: 12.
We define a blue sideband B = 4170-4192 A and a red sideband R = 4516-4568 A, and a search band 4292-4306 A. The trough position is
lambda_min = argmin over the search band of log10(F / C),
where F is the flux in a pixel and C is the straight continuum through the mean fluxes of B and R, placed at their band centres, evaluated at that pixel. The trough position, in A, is 4303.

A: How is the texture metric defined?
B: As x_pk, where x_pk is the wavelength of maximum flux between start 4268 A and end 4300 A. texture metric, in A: 4293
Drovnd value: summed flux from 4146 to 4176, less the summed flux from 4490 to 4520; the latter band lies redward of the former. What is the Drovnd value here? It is -683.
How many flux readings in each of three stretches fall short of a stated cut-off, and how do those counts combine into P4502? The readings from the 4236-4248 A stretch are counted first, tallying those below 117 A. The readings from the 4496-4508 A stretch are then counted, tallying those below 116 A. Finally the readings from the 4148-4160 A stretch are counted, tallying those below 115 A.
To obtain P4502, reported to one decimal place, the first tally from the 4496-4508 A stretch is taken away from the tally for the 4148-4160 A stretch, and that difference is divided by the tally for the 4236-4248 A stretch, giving 3.0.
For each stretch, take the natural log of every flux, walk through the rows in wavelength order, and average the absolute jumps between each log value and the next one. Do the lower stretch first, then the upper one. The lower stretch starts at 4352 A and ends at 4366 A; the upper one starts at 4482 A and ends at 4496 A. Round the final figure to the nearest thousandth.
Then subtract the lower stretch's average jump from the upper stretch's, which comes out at -0.014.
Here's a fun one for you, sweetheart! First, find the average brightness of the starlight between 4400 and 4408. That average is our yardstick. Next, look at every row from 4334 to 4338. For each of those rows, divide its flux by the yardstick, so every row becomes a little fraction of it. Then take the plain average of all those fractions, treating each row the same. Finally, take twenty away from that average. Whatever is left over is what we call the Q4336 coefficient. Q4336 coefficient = -19.19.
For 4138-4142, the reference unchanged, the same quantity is -19.10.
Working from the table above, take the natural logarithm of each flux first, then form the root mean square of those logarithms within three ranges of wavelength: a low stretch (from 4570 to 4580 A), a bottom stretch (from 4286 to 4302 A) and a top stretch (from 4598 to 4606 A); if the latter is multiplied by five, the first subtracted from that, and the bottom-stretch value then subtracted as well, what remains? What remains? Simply 15.2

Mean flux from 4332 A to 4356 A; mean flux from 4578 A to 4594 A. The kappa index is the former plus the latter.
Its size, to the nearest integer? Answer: 267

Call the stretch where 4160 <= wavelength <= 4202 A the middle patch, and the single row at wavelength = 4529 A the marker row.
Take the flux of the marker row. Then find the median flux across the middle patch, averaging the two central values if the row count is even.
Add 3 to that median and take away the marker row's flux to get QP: -20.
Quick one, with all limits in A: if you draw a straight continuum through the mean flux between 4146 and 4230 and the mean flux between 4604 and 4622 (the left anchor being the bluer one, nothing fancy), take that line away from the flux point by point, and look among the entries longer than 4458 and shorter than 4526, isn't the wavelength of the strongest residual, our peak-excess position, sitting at 4505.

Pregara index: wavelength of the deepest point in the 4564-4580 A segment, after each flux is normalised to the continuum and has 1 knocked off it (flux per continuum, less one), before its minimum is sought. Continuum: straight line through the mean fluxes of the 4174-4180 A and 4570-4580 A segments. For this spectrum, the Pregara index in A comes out 4569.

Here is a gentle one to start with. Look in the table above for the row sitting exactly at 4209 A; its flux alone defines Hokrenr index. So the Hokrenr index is 118.5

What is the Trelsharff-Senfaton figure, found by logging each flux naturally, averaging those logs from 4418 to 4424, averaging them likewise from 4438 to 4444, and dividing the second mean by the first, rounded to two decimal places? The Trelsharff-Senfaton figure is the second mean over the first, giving 1.00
